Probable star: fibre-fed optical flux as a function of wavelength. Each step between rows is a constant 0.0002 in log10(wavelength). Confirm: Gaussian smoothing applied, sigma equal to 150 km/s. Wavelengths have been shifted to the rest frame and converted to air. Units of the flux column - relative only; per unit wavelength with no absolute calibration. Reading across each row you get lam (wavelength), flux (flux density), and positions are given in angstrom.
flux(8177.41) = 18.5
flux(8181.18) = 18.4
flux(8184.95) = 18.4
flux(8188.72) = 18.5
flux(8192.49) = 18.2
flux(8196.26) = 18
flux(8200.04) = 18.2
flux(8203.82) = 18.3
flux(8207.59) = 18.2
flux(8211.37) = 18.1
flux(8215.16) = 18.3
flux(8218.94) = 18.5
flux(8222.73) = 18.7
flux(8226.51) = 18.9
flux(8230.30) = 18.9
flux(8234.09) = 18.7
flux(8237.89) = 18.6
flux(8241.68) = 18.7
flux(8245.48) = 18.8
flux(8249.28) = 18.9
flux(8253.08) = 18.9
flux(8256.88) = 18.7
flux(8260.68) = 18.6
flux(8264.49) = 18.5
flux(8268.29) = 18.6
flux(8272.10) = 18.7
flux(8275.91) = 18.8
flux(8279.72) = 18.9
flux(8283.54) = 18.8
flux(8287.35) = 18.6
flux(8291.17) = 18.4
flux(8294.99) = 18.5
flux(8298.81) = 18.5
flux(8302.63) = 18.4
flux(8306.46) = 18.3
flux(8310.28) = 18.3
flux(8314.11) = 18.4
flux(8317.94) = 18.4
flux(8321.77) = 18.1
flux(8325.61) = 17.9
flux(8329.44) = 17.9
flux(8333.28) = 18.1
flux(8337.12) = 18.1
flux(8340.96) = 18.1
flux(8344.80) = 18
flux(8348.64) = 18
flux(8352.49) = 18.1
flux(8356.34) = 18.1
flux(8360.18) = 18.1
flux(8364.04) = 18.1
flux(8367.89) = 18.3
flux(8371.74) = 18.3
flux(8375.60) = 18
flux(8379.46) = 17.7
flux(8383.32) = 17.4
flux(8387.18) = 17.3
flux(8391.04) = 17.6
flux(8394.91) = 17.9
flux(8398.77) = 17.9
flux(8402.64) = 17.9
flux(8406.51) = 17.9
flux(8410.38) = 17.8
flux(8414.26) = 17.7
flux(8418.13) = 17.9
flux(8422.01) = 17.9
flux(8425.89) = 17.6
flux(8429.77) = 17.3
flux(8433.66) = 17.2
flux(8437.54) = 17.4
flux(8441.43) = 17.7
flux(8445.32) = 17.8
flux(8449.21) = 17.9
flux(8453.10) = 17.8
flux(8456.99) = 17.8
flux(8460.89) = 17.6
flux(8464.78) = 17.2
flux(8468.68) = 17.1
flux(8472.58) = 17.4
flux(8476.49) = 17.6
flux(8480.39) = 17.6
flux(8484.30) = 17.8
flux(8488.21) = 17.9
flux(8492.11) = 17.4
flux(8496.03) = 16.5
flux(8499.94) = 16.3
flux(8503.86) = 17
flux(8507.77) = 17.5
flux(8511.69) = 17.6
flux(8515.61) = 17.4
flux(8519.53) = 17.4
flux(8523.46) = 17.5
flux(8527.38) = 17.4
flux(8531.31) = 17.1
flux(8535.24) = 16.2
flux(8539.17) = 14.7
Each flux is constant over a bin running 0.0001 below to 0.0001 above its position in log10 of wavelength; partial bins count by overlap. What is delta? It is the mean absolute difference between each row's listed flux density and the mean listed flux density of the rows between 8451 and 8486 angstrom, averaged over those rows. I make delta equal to 0.21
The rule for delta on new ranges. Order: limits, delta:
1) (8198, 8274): 0.20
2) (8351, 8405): 0.24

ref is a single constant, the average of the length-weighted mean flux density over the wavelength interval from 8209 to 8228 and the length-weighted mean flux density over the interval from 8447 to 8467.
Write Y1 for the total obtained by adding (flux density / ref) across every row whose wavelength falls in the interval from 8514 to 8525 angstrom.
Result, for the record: 2.89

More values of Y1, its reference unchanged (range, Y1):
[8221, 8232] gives 3.13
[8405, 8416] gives 2.95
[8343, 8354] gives 2.99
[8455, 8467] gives 2.91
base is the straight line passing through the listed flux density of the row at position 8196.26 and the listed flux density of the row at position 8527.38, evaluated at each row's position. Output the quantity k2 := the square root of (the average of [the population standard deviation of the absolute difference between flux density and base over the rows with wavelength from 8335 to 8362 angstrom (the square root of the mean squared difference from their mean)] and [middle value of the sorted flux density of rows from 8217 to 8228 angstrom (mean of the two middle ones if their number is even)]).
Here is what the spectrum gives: 3.06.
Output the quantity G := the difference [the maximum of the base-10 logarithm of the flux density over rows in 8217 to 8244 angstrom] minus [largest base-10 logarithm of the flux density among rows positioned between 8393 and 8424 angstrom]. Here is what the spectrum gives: 0.024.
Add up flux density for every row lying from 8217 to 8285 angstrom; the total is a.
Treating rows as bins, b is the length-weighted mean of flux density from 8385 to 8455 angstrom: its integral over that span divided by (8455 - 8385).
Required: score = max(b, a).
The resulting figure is 337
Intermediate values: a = 337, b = 17.7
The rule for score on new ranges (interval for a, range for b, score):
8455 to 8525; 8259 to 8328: 313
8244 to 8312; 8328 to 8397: 335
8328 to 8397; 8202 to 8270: 323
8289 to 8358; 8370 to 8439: 328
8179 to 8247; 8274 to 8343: 332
